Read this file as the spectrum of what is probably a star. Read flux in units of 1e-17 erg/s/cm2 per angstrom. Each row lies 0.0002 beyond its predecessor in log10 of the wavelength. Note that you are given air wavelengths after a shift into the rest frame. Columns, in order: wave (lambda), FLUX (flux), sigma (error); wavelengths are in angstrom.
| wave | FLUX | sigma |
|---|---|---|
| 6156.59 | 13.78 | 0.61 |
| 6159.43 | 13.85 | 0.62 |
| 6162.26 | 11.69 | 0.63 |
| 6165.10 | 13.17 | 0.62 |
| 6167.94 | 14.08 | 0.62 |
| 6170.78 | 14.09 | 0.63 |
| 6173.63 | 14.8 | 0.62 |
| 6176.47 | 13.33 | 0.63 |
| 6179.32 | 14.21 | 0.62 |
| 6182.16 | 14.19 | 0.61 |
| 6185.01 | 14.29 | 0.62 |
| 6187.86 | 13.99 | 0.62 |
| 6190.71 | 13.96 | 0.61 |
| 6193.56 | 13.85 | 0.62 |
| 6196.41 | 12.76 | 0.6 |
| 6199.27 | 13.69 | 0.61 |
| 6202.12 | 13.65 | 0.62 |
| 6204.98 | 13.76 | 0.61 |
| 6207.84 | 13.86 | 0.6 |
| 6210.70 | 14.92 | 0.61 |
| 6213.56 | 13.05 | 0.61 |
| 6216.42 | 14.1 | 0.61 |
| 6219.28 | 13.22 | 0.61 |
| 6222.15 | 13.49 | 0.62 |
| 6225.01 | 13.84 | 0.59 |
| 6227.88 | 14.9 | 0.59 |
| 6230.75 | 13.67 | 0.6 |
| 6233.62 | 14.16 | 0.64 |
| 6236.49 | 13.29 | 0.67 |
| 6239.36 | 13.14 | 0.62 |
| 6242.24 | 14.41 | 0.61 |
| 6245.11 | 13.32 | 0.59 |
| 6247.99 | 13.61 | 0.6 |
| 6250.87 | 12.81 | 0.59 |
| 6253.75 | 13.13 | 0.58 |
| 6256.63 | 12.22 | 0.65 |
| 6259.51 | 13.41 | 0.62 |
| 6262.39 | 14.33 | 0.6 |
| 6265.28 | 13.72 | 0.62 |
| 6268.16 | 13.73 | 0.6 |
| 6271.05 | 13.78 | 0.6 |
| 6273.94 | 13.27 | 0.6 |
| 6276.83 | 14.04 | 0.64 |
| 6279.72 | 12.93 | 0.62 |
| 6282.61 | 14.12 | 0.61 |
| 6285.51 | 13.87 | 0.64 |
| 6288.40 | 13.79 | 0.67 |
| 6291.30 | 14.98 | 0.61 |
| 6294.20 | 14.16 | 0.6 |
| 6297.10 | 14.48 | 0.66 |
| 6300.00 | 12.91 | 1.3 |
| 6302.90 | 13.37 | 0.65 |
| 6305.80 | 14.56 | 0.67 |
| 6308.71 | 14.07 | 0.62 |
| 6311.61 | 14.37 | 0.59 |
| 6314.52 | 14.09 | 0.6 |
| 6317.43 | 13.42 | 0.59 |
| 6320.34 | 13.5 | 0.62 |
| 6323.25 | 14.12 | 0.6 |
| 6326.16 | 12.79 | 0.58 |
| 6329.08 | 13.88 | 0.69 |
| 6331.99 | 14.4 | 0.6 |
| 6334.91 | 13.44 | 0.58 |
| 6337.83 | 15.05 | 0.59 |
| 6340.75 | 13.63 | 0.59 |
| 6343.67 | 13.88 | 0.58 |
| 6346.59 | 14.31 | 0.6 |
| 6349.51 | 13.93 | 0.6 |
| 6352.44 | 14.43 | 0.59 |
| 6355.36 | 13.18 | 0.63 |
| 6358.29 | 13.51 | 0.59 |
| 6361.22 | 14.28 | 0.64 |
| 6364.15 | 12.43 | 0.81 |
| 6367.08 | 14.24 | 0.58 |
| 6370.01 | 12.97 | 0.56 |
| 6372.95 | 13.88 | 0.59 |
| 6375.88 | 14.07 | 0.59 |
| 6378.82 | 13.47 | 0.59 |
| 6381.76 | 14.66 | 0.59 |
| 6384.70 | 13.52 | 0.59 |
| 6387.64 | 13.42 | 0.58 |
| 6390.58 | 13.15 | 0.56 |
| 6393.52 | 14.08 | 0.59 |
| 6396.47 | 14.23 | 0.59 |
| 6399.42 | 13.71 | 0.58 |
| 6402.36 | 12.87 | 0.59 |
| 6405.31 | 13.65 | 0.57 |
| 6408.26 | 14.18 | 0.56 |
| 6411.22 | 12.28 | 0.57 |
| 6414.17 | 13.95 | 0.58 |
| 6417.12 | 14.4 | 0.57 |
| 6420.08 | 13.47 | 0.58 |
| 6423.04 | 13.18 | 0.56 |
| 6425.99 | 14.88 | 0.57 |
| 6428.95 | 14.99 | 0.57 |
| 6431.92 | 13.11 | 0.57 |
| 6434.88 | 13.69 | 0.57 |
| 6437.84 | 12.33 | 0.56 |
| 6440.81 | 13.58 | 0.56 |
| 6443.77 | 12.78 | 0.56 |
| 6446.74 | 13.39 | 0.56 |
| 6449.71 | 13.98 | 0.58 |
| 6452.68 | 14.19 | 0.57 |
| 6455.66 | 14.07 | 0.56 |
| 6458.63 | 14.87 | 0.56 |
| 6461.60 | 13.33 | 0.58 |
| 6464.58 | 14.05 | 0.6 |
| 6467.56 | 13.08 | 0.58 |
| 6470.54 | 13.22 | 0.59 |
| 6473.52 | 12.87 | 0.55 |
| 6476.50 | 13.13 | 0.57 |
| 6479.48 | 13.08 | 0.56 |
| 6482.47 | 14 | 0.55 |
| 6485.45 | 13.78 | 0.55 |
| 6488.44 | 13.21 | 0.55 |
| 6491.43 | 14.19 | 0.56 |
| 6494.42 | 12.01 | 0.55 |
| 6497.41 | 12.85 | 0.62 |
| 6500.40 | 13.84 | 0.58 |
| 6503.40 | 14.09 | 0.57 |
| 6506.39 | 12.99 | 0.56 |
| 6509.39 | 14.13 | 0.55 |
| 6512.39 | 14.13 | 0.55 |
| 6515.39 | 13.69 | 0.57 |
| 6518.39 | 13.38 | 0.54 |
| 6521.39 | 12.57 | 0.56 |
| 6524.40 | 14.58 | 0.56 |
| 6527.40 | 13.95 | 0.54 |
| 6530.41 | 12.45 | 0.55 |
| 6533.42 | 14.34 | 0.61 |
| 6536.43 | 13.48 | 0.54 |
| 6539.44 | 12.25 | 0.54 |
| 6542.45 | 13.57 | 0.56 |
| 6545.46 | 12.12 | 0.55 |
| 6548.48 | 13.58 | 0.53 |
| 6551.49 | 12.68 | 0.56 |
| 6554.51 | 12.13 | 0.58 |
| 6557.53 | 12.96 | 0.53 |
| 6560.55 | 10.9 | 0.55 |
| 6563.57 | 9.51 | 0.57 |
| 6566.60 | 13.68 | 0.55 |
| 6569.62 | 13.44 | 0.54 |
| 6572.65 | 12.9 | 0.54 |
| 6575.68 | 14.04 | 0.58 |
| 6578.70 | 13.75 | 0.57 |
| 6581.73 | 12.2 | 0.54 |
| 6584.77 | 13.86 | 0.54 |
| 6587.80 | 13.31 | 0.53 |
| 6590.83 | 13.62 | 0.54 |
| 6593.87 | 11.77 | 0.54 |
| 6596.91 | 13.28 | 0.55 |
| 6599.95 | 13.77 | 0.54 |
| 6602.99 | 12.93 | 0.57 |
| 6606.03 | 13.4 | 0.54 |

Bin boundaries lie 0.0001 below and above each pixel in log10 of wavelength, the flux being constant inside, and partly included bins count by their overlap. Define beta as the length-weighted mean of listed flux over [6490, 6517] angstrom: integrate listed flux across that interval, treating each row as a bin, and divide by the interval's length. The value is 13.55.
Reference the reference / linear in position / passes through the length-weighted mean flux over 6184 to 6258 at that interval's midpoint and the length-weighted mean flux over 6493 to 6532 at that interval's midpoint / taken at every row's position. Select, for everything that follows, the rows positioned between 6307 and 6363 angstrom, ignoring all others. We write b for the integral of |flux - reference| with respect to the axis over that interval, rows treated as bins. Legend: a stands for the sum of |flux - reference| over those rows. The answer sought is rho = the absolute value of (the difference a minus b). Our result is 19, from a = 9.6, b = 29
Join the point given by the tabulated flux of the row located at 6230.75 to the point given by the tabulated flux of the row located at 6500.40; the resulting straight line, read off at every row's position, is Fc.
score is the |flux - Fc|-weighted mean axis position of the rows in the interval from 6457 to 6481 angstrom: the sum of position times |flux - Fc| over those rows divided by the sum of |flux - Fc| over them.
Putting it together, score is 6469.3 angstrom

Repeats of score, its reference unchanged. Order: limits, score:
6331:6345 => 6336.4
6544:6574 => 6559.0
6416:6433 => 6425.7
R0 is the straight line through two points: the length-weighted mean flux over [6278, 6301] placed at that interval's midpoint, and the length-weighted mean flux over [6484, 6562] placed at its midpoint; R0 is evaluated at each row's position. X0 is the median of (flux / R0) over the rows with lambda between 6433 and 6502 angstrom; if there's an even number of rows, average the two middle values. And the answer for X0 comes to 1.00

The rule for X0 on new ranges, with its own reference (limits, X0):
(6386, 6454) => 1.01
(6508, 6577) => 1.02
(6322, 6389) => 1.01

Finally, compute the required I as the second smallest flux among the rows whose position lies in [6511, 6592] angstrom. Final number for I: 10.9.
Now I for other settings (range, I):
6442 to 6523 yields 12.57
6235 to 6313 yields 12.81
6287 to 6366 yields 12.79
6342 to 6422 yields 12.43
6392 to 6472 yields 12.33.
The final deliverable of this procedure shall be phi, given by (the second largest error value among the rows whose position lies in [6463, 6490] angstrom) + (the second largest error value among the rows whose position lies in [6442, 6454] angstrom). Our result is 1.16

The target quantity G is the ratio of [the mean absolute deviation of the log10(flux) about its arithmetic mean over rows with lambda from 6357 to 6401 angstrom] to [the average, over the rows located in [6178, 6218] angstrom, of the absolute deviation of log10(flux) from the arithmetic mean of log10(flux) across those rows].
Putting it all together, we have 1.31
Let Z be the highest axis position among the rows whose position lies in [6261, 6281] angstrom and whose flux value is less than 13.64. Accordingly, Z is 6279.72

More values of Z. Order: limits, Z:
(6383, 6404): 6402.36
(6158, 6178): 6176.47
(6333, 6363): 6358.29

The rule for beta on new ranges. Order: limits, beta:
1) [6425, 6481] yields 13.60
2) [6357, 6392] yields 13.63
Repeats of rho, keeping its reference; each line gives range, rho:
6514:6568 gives 34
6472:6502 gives 11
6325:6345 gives 7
